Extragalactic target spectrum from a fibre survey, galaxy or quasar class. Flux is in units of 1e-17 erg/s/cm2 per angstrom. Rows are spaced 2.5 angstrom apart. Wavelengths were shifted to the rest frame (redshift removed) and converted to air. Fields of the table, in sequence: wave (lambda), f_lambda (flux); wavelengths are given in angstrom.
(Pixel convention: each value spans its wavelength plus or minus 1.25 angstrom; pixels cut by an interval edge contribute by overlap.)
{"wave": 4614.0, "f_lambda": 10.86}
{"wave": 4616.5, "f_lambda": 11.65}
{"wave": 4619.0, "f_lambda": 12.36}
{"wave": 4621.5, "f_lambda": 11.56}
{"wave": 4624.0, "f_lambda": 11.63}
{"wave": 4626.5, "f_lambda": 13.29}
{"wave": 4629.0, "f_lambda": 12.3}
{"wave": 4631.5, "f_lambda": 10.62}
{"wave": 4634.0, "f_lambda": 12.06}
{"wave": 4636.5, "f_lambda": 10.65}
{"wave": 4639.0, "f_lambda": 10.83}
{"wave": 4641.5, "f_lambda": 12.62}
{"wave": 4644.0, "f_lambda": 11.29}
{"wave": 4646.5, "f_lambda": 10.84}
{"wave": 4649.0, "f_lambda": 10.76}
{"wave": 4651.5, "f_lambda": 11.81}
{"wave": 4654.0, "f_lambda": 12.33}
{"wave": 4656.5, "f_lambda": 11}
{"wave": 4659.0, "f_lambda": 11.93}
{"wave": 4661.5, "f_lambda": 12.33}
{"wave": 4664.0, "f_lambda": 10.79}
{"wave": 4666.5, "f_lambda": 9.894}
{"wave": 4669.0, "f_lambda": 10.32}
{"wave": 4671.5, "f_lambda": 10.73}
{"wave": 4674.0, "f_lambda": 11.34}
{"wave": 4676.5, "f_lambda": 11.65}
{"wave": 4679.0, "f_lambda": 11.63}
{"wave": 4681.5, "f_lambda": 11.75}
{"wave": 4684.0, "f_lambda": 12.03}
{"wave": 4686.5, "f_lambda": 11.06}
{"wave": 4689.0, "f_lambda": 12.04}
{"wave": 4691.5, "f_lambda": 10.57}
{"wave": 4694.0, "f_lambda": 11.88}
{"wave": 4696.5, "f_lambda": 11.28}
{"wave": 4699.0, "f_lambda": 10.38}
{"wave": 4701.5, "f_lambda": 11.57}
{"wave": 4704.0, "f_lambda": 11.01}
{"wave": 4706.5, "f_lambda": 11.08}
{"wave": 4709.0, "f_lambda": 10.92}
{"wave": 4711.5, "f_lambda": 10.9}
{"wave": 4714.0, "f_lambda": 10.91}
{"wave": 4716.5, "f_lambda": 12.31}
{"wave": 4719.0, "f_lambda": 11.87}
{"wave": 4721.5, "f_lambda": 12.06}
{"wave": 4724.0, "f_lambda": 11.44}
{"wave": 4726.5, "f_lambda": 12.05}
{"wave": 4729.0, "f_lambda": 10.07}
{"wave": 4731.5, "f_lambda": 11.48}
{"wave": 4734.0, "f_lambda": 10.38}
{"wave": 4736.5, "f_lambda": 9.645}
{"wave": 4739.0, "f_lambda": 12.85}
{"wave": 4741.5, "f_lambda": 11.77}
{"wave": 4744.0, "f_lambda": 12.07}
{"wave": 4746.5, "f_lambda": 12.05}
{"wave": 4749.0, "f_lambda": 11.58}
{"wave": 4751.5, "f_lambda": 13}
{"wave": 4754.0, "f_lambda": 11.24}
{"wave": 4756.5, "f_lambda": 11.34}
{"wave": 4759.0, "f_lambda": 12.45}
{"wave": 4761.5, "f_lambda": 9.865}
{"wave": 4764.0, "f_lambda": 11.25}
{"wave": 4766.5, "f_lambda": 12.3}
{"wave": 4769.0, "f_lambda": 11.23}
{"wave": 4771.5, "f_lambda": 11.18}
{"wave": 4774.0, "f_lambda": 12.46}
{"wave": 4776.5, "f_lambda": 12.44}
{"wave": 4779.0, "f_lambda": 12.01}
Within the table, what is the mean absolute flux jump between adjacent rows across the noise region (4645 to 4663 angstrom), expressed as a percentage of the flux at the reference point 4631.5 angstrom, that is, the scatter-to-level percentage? 6.8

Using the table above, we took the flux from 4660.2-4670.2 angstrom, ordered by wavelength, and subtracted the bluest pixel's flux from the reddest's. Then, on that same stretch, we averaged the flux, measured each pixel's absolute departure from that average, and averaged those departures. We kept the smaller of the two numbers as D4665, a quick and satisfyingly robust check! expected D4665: -2.01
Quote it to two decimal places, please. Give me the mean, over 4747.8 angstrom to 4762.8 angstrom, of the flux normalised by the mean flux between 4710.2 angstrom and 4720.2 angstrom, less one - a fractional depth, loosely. 0.01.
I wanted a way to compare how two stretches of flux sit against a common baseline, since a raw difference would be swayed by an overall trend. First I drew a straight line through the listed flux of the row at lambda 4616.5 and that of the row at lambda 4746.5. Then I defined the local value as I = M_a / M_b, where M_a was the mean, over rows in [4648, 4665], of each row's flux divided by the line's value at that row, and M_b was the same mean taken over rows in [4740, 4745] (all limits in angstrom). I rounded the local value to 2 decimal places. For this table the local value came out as 0.99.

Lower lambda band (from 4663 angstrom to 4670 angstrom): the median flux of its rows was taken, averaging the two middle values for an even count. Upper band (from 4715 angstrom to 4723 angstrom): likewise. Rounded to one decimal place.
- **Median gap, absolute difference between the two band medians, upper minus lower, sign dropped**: 1.7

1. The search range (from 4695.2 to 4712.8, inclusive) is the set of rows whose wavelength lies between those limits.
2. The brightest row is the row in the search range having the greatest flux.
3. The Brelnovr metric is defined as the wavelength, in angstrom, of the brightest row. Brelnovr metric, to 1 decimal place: 4701.5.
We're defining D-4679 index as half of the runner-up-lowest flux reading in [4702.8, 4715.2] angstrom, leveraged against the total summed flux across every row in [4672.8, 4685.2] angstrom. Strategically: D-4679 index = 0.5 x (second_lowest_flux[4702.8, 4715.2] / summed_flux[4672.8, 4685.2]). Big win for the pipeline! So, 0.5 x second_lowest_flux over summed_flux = 0.0934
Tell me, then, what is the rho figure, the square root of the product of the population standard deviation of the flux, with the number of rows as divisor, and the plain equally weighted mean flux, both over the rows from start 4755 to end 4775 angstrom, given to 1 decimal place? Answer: 3.1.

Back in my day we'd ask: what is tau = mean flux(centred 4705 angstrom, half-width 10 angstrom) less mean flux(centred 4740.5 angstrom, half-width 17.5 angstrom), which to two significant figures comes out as -0.49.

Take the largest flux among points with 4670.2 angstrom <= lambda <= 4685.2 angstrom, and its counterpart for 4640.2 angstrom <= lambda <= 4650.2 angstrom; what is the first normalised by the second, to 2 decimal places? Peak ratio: 0.95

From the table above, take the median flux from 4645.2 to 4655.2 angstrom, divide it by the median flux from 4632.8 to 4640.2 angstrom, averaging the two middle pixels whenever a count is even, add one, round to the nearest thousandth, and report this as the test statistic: 2.046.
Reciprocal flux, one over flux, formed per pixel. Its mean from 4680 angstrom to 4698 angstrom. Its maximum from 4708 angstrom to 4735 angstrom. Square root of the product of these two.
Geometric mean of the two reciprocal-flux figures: 0.093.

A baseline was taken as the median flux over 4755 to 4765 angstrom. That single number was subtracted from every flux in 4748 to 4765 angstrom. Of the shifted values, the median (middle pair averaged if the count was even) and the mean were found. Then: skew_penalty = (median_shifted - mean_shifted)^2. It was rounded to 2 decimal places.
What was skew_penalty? 0.04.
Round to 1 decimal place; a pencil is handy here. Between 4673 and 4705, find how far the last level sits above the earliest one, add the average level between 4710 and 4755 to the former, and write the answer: 11.2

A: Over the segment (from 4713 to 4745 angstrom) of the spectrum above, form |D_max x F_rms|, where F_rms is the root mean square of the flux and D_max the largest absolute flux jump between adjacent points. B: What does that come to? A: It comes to 37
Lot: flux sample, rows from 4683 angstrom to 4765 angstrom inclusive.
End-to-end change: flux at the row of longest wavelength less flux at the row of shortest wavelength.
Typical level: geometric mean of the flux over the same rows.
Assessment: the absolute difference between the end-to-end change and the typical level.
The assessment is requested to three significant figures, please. 12.2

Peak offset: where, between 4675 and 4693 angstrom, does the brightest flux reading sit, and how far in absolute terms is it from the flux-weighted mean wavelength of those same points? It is 5.1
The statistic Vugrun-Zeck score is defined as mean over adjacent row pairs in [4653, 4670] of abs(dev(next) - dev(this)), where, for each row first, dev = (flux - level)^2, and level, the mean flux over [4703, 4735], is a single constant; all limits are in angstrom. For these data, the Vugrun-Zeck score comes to 0.94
